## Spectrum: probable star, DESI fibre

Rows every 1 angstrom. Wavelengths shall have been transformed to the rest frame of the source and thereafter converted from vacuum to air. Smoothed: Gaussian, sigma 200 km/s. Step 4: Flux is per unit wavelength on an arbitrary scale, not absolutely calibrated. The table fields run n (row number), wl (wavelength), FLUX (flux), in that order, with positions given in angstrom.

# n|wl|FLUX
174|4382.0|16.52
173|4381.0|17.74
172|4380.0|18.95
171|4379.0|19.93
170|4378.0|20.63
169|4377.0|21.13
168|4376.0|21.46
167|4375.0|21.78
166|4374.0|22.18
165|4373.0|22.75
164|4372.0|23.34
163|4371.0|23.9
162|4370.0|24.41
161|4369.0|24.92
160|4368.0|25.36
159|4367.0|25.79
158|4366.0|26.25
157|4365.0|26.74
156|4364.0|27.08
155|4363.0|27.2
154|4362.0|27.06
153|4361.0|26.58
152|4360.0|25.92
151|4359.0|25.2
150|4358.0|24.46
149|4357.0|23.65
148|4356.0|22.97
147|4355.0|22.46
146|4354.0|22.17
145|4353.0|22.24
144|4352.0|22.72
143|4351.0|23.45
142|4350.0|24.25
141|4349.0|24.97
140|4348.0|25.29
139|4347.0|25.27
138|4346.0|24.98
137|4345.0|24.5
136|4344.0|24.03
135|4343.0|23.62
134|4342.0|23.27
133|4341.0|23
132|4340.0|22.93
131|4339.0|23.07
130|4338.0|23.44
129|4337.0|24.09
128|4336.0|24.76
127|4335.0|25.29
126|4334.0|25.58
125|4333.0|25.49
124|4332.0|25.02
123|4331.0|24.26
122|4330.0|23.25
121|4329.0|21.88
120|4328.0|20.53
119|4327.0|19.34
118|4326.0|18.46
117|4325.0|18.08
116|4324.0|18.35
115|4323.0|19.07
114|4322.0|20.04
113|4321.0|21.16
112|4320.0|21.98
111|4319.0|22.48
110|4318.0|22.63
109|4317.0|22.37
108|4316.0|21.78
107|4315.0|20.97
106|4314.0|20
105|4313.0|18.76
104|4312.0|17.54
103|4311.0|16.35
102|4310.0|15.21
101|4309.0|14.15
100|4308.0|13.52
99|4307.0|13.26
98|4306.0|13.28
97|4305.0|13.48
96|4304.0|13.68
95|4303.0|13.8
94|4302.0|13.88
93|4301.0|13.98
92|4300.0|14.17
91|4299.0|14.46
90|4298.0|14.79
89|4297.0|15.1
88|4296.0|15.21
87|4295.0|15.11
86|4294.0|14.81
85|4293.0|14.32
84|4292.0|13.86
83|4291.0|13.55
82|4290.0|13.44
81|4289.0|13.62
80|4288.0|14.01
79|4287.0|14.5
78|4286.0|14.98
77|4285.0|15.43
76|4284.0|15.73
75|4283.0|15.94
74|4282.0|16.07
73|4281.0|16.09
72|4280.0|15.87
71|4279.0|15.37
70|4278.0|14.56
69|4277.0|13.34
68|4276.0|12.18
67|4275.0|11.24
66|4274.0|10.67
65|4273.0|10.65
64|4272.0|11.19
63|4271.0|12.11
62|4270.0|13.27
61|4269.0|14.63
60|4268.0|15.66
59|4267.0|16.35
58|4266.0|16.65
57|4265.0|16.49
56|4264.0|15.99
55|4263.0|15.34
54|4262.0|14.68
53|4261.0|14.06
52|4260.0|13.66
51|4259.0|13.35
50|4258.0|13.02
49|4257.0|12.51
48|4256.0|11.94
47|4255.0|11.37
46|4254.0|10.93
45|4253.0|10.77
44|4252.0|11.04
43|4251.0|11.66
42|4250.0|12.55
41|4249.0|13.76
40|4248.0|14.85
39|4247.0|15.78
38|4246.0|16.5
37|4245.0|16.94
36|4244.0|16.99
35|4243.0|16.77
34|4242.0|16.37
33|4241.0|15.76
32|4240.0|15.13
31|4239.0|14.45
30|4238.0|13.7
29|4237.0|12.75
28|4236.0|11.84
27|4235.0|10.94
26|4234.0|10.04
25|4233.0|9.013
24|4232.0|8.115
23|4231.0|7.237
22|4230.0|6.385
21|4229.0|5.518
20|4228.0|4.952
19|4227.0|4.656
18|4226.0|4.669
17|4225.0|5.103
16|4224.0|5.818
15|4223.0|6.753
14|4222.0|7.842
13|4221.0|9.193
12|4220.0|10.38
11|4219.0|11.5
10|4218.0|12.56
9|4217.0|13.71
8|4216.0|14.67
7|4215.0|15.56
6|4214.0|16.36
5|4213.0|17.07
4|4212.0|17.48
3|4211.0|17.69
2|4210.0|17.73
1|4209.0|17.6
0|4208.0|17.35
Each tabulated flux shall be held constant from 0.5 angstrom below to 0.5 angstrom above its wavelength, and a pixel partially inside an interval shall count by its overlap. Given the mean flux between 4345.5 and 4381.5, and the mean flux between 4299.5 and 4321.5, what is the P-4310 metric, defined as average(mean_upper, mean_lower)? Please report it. 20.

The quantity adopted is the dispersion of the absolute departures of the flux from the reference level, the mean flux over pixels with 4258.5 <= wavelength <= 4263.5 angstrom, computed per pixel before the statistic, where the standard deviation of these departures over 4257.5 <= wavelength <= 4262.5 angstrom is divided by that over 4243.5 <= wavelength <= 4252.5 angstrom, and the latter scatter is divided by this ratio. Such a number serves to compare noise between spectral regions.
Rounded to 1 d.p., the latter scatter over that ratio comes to 2.3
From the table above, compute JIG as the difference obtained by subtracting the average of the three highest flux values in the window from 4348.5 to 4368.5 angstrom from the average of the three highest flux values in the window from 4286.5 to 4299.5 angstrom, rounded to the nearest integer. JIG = -12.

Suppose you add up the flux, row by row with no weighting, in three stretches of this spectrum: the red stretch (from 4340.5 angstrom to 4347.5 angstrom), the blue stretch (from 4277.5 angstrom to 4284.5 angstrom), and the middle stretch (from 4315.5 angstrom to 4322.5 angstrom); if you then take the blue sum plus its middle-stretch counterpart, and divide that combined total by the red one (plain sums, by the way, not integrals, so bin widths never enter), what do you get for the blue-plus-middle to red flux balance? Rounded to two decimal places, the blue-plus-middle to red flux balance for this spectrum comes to 1.55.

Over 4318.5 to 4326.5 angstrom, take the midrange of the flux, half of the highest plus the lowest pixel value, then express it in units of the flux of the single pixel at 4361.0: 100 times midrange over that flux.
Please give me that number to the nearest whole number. 76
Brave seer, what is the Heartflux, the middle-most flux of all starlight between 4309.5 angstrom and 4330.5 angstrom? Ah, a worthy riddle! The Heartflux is 20.0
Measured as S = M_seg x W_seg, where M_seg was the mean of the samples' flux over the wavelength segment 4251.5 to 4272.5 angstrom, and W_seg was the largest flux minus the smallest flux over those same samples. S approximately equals 80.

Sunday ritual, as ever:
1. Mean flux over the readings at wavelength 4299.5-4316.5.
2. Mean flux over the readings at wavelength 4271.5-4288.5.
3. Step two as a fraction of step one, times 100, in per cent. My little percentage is 89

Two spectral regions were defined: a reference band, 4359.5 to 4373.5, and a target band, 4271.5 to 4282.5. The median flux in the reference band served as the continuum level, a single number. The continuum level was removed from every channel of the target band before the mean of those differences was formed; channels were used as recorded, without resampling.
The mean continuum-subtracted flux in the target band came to -12.5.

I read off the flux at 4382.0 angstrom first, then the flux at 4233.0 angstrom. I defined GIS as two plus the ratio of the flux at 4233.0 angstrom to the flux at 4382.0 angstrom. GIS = 2.55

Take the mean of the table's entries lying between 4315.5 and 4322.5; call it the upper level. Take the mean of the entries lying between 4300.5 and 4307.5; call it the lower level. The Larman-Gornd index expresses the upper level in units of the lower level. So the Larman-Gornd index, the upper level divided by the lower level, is 1.60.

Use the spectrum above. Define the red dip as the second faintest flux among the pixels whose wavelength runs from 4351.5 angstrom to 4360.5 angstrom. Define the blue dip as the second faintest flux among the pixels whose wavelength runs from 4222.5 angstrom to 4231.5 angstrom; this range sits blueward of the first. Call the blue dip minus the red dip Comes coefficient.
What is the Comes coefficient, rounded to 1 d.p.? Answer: -17.6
